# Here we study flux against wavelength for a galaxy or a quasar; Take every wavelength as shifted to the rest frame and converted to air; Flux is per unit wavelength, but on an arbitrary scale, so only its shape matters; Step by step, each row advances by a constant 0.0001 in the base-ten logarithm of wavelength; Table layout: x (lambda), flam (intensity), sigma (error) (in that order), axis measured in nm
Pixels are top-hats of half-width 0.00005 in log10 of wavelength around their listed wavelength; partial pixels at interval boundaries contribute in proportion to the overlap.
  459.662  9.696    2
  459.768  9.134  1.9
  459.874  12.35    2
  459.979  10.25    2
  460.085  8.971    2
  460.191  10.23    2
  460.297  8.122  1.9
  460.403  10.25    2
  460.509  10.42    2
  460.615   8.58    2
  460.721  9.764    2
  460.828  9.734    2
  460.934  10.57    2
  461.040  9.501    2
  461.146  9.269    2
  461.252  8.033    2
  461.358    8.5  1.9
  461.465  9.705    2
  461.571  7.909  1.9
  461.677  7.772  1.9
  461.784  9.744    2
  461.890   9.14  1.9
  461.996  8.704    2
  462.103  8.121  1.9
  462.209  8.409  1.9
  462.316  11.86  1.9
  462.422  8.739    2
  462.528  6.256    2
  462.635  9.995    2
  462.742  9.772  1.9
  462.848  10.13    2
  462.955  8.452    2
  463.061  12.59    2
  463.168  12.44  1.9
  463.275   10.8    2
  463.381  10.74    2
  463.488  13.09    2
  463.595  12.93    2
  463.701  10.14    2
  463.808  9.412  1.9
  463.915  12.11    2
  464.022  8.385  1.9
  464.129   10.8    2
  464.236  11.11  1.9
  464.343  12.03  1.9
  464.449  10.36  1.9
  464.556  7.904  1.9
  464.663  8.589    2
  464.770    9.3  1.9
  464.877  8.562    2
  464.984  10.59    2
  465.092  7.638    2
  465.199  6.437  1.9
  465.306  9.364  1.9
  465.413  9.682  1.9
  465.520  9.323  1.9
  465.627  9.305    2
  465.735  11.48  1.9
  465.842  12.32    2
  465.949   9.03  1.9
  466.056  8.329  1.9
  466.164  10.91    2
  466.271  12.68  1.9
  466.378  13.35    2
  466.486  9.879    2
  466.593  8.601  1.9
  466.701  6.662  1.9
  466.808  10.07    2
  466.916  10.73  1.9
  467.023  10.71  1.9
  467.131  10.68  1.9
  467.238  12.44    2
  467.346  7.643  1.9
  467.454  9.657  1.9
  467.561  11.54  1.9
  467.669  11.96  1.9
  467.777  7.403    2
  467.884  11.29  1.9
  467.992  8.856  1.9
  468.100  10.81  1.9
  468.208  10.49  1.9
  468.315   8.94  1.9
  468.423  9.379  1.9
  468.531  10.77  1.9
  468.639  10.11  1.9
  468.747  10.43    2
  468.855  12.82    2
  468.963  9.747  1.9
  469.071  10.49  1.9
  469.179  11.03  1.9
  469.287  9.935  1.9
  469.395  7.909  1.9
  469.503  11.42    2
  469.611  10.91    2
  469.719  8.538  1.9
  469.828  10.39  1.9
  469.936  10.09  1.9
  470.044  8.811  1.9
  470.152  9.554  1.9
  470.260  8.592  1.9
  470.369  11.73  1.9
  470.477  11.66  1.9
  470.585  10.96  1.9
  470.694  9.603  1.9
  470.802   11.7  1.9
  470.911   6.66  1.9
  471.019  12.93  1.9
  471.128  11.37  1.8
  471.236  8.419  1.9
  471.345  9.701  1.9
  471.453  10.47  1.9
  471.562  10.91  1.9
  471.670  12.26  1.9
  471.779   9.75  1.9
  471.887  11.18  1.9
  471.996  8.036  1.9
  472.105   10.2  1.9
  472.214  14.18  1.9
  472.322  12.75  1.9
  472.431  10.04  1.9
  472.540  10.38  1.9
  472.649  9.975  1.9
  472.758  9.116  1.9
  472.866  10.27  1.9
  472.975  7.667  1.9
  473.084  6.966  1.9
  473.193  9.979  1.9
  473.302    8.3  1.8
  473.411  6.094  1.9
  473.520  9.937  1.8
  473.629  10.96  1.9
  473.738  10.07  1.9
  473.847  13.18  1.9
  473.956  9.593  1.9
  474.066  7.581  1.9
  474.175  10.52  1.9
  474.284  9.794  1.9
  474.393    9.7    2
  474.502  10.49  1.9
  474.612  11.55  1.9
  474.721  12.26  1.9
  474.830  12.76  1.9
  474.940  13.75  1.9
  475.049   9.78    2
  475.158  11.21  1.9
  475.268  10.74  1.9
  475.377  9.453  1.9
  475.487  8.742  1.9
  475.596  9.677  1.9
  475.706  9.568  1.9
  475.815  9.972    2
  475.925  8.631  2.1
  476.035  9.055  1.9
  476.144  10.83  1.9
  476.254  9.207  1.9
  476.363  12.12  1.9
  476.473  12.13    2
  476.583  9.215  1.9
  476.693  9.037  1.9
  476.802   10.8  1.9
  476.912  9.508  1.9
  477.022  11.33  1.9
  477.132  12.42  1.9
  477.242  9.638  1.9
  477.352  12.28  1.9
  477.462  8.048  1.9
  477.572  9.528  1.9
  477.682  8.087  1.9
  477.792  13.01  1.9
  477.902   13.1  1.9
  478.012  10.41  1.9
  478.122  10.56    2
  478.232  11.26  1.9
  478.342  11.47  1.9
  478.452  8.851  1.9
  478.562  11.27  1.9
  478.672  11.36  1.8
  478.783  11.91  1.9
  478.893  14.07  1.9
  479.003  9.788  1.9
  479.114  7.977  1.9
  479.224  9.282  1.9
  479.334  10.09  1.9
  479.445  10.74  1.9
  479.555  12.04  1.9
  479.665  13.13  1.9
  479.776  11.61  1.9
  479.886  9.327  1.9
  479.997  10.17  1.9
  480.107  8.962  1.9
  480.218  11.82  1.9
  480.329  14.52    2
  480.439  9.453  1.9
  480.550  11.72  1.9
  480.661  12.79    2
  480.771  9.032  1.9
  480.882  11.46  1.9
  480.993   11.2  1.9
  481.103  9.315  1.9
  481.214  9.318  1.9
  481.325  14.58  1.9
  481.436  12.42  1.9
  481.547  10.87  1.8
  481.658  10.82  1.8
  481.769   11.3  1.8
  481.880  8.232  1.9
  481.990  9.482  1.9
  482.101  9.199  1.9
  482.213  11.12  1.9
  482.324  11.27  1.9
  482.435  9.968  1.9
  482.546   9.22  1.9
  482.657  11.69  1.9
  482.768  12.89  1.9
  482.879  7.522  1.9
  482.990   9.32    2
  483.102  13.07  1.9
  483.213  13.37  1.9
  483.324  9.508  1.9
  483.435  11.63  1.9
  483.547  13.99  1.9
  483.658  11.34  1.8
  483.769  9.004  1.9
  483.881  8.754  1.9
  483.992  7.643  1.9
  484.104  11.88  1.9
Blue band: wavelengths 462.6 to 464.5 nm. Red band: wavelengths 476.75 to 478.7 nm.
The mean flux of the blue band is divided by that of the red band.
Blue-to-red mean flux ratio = 1.01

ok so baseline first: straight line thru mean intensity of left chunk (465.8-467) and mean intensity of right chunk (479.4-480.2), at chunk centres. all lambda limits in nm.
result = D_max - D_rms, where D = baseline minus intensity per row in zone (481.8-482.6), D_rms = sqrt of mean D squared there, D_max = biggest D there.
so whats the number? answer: 1.2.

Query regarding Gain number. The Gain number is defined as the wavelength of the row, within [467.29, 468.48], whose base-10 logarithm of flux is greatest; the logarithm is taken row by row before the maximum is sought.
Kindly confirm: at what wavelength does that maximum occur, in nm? 467.669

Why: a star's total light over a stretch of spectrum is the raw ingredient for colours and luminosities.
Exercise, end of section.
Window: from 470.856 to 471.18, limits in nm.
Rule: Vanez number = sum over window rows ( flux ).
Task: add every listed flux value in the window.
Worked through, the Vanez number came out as 31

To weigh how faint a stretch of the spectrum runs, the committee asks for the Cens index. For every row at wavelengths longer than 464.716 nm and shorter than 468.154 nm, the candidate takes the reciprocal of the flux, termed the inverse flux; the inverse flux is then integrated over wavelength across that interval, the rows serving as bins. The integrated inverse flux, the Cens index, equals 0.36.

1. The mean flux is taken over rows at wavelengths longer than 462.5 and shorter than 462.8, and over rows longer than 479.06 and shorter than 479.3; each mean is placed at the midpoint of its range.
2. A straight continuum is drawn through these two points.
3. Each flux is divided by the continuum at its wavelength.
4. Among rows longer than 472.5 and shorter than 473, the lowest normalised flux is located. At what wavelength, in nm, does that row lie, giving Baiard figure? 472.975 nm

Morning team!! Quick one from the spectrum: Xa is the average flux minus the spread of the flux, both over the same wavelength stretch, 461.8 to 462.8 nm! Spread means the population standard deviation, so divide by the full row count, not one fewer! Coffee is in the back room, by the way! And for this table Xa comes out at 7.6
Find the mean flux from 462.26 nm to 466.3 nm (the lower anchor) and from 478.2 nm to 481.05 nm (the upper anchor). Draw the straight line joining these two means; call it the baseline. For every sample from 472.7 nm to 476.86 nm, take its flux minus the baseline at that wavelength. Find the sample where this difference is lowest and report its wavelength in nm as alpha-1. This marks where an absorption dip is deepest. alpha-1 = 473.411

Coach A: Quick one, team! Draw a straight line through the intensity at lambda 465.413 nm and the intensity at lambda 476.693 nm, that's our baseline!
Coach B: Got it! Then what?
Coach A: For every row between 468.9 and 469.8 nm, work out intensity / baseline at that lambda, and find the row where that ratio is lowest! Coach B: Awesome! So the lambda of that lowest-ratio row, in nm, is 469.395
